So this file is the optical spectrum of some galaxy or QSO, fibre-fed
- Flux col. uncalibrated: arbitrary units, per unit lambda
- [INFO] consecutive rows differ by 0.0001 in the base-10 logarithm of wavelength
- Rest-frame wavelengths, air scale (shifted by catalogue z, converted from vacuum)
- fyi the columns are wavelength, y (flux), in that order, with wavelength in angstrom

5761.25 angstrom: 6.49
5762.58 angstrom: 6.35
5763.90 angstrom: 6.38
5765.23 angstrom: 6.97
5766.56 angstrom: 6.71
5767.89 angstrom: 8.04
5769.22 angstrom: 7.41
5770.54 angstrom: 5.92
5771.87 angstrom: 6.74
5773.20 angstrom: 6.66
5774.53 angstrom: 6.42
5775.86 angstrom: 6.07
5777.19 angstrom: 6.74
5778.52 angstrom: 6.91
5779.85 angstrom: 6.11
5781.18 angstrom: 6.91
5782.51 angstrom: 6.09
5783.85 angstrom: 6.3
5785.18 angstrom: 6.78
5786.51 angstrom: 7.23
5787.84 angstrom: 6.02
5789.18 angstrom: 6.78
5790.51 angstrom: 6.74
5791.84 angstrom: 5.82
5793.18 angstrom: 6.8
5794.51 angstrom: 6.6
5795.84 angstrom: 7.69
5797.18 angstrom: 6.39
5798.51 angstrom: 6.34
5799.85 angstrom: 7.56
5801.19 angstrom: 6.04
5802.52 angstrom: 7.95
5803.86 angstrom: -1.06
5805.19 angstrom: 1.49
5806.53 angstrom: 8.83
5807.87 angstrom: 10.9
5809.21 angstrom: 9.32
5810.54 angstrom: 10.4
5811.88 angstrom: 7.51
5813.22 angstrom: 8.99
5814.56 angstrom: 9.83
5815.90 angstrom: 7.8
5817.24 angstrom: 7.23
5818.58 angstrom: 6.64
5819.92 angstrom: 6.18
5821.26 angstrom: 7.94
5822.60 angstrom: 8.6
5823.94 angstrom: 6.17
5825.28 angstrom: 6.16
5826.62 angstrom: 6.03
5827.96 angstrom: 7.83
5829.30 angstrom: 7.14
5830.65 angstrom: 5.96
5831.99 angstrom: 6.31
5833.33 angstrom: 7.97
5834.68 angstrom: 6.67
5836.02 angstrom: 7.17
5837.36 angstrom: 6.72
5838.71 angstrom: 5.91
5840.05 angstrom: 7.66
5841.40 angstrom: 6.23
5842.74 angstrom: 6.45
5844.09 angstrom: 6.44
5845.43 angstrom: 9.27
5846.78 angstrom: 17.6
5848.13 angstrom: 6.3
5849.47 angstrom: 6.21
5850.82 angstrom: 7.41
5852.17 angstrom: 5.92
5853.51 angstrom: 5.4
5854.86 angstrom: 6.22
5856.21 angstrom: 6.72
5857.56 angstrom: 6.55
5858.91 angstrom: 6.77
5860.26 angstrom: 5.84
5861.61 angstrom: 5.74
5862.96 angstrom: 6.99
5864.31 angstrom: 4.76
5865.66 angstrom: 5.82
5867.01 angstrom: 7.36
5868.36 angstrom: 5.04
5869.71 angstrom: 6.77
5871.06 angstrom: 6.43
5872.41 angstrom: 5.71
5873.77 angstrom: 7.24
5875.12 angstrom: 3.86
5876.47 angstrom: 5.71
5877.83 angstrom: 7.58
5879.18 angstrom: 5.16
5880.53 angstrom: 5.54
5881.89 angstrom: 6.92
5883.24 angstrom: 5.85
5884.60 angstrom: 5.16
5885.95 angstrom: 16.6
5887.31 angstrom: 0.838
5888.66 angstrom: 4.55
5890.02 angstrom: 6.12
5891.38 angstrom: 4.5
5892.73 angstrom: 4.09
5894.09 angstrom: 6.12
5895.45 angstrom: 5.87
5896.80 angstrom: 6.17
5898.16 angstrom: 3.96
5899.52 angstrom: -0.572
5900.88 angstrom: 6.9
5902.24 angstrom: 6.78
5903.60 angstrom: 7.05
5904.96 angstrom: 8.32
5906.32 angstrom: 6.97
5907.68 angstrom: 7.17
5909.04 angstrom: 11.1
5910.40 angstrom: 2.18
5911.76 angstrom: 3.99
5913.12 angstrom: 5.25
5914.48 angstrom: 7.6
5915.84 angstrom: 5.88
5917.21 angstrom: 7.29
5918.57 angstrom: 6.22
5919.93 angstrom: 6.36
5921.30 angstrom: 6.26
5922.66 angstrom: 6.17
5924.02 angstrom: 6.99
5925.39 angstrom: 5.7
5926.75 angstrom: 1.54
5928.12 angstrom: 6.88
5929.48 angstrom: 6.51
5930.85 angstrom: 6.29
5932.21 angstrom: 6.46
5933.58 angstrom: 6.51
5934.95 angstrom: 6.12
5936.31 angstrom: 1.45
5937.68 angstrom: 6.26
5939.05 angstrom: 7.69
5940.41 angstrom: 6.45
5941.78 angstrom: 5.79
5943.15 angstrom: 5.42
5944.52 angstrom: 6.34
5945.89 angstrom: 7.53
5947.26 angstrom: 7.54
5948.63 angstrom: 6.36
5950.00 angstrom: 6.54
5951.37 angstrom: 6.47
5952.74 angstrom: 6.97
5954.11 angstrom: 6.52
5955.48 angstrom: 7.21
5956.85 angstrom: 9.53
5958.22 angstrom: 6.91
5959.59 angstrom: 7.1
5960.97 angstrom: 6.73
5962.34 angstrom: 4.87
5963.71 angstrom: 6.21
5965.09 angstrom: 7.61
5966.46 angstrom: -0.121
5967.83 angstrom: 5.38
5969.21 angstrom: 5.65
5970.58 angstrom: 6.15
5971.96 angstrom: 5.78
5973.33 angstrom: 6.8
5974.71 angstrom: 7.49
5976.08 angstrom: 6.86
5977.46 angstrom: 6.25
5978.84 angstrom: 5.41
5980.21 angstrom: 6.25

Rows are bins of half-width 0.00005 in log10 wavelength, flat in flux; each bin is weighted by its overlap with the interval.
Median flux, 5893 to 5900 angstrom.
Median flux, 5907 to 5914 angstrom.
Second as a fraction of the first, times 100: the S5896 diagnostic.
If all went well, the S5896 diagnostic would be 89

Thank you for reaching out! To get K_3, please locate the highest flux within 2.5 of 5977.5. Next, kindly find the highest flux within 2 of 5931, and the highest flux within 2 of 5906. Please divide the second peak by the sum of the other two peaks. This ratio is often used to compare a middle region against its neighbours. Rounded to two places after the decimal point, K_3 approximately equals 0.43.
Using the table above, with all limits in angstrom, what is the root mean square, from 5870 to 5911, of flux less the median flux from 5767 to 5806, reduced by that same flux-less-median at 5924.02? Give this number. 2.7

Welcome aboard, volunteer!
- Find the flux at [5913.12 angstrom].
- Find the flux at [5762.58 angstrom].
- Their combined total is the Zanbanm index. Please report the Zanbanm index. 11.6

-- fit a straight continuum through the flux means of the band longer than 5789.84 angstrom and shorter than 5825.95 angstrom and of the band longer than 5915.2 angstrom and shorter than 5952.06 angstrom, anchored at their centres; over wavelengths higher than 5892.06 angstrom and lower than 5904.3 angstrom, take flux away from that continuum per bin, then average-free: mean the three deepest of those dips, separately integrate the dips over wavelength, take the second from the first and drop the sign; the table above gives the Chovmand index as 11.1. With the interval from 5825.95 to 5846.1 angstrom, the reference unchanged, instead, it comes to 2.2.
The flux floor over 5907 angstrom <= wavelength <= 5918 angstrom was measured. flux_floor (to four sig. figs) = 2.180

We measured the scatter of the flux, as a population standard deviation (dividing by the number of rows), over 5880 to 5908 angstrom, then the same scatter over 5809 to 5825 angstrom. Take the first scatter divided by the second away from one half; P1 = -1.8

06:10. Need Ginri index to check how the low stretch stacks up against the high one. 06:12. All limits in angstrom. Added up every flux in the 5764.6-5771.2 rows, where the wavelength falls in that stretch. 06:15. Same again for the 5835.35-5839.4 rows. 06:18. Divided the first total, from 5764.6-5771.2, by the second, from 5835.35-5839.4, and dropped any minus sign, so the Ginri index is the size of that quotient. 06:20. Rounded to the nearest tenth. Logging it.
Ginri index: 1.8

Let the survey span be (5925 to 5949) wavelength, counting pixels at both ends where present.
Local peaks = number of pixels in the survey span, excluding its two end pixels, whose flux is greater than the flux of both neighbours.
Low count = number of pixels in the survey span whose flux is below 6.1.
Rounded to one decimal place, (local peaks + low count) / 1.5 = 6.0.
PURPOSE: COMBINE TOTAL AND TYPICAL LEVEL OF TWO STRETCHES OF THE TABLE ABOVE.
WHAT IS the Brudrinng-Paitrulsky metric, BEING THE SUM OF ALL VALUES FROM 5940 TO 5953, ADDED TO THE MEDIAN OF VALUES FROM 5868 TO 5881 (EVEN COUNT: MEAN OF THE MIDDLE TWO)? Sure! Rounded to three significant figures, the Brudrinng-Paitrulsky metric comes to 71.1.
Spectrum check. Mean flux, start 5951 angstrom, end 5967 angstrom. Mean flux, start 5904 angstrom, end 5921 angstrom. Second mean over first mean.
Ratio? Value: 1.0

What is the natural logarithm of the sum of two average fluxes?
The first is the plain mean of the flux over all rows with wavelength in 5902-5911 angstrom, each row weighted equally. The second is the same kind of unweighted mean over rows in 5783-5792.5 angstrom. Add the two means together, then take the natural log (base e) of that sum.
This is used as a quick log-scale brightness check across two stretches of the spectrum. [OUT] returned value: 2.61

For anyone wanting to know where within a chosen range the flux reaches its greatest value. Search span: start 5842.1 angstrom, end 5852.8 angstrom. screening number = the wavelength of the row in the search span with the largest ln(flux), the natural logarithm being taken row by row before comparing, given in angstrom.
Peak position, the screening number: 5846.78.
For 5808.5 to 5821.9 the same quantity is 5810.54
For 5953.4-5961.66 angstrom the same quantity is 5956.85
